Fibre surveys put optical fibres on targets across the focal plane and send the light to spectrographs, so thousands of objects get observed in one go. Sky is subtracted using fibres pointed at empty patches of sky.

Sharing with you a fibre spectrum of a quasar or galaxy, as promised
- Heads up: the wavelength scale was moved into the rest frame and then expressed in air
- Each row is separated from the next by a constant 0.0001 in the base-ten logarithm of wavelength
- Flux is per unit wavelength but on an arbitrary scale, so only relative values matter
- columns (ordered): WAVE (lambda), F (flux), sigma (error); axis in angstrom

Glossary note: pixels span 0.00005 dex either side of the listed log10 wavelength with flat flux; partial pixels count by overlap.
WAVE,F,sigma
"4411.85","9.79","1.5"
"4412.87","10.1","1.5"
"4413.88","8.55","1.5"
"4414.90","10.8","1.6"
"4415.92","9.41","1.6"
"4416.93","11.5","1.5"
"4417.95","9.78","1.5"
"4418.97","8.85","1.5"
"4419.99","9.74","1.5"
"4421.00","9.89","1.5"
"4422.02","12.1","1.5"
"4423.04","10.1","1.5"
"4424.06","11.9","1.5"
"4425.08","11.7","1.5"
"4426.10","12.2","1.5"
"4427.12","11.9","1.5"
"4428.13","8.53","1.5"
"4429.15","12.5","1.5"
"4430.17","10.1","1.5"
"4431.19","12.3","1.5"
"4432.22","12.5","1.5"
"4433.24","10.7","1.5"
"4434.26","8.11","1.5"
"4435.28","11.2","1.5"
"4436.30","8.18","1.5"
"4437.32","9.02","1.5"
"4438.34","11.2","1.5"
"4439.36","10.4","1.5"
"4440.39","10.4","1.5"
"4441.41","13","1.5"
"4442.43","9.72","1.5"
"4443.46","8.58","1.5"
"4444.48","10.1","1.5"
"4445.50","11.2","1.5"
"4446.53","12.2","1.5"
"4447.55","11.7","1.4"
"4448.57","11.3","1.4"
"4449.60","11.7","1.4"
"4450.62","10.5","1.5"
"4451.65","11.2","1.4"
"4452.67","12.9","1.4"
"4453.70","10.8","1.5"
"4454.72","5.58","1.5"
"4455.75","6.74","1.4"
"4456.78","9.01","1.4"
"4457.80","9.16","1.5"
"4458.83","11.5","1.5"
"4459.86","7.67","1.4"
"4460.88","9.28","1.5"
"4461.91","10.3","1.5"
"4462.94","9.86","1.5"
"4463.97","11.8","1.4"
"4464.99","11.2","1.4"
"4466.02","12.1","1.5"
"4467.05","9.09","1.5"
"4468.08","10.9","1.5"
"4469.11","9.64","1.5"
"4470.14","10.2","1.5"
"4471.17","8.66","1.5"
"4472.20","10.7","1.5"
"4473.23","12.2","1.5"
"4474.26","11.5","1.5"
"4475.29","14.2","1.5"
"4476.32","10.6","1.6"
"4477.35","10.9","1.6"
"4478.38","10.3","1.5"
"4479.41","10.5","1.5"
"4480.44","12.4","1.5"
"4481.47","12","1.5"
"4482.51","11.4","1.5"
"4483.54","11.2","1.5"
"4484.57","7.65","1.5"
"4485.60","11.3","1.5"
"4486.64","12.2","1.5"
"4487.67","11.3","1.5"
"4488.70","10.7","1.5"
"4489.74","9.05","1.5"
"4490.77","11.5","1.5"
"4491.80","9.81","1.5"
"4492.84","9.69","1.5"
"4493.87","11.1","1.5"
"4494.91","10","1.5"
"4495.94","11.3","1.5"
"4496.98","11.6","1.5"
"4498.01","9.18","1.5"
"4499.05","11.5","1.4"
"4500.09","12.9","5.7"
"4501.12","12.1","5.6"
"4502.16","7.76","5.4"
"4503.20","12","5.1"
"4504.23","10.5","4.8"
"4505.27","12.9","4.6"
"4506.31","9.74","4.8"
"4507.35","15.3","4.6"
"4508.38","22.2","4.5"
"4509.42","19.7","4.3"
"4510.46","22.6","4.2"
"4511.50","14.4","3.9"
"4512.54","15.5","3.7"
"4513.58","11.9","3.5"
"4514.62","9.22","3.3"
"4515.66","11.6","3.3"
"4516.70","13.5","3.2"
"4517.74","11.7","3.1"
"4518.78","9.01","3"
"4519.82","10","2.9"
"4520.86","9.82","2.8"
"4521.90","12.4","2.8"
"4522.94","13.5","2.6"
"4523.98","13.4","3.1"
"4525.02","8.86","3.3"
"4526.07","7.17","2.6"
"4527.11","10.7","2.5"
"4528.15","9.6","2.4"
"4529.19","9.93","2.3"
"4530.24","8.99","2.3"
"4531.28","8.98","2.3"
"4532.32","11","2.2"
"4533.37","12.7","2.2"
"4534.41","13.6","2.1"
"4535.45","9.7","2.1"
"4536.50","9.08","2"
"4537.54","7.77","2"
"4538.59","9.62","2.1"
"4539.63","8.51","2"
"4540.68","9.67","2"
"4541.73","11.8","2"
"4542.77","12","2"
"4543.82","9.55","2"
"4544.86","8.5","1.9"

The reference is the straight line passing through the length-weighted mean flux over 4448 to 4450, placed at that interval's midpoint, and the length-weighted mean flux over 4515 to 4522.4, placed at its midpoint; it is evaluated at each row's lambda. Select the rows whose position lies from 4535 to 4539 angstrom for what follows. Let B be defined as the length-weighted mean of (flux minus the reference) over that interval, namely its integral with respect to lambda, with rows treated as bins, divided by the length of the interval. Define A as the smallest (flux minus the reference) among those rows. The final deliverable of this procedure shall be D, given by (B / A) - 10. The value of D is -9.38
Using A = -3.2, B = -2.0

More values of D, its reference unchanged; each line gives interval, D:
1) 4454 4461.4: -9.50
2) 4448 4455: -9.88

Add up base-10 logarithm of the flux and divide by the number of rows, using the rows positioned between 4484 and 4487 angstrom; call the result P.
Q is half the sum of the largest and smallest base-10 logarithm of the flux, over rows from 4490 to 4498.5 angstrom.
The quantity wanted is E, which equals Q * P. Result 1.02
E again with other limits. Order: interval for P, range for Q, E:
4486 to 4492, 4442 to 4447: 1.04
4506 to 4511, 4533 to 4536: 1.31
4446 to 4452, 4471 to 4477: 1.11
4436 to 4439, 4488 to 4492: 0.98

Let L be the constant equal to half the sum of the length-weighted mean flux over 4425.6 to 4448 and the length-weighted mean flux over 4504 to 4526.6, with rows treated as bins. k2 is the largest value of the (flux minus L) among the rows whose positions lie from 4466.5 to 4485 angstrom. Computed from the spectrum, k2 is 2.4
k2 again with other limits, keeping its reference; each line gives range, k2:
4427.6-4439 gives 0.7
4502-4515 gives 10.8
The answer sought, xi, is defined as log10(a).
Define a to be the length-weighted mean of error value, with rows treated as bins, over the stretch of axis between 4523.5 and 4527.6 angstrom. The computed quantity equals 0.46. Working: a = 2.87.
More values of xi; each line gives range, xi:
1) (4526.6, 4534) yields 0.36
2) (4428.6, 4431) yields 0.18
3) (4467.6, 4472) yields 0.18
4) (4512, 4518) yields 0.53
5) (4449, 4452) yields 0.16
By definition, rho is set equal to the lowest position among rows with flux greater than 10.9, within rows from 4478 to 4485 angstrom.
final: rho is 4480.44 angstrom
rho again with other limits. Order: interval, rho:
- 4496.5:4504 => 4496.98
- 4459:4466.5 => 4463.97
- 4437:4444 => 4438.34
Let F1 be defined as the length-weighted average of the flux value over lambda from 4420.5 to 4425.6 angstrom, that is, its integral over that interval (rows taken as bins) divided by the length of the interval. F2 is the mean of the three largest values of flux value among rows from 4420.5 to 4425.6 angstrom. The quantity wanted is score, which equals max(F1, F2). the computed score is 11.9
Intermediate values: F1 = 11.1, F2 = 11.9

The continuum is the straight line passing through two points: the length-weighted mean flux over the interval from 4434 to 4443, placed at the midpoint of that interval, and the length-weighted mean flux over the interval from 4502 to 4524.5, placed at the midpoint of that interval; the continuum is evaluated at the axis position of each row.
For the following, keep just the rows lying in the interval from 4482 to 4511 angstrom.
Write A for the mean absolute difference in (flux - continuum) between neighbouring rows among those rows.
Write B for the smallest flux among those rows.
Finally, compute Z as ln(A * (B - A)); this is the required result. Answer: 2.5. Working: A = 2.23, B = 7.65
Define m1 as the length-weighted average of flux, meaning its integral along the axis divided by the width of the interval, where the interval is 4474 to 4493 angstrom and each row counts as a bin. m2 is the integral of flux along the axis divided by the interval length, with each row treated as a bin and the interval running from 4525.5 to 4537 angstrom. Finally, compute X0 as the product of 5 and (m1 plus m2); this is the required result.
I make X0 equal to 106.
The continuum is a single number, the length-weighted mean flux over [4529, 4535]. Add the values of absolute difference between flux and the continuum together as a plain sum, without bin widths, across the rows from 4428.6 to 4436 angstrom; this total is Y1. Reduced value 8.7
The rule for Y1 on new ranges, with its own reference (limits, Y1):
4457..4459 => 2.3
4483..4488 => 5.6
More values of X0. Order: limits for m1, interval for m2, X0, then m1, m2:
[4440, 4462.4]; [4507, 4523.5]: 120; 10.2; 13.9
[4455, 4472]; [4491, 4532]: 108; 9.8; 11.8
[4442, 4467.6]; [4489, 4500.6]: 104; 10.2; 10.7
